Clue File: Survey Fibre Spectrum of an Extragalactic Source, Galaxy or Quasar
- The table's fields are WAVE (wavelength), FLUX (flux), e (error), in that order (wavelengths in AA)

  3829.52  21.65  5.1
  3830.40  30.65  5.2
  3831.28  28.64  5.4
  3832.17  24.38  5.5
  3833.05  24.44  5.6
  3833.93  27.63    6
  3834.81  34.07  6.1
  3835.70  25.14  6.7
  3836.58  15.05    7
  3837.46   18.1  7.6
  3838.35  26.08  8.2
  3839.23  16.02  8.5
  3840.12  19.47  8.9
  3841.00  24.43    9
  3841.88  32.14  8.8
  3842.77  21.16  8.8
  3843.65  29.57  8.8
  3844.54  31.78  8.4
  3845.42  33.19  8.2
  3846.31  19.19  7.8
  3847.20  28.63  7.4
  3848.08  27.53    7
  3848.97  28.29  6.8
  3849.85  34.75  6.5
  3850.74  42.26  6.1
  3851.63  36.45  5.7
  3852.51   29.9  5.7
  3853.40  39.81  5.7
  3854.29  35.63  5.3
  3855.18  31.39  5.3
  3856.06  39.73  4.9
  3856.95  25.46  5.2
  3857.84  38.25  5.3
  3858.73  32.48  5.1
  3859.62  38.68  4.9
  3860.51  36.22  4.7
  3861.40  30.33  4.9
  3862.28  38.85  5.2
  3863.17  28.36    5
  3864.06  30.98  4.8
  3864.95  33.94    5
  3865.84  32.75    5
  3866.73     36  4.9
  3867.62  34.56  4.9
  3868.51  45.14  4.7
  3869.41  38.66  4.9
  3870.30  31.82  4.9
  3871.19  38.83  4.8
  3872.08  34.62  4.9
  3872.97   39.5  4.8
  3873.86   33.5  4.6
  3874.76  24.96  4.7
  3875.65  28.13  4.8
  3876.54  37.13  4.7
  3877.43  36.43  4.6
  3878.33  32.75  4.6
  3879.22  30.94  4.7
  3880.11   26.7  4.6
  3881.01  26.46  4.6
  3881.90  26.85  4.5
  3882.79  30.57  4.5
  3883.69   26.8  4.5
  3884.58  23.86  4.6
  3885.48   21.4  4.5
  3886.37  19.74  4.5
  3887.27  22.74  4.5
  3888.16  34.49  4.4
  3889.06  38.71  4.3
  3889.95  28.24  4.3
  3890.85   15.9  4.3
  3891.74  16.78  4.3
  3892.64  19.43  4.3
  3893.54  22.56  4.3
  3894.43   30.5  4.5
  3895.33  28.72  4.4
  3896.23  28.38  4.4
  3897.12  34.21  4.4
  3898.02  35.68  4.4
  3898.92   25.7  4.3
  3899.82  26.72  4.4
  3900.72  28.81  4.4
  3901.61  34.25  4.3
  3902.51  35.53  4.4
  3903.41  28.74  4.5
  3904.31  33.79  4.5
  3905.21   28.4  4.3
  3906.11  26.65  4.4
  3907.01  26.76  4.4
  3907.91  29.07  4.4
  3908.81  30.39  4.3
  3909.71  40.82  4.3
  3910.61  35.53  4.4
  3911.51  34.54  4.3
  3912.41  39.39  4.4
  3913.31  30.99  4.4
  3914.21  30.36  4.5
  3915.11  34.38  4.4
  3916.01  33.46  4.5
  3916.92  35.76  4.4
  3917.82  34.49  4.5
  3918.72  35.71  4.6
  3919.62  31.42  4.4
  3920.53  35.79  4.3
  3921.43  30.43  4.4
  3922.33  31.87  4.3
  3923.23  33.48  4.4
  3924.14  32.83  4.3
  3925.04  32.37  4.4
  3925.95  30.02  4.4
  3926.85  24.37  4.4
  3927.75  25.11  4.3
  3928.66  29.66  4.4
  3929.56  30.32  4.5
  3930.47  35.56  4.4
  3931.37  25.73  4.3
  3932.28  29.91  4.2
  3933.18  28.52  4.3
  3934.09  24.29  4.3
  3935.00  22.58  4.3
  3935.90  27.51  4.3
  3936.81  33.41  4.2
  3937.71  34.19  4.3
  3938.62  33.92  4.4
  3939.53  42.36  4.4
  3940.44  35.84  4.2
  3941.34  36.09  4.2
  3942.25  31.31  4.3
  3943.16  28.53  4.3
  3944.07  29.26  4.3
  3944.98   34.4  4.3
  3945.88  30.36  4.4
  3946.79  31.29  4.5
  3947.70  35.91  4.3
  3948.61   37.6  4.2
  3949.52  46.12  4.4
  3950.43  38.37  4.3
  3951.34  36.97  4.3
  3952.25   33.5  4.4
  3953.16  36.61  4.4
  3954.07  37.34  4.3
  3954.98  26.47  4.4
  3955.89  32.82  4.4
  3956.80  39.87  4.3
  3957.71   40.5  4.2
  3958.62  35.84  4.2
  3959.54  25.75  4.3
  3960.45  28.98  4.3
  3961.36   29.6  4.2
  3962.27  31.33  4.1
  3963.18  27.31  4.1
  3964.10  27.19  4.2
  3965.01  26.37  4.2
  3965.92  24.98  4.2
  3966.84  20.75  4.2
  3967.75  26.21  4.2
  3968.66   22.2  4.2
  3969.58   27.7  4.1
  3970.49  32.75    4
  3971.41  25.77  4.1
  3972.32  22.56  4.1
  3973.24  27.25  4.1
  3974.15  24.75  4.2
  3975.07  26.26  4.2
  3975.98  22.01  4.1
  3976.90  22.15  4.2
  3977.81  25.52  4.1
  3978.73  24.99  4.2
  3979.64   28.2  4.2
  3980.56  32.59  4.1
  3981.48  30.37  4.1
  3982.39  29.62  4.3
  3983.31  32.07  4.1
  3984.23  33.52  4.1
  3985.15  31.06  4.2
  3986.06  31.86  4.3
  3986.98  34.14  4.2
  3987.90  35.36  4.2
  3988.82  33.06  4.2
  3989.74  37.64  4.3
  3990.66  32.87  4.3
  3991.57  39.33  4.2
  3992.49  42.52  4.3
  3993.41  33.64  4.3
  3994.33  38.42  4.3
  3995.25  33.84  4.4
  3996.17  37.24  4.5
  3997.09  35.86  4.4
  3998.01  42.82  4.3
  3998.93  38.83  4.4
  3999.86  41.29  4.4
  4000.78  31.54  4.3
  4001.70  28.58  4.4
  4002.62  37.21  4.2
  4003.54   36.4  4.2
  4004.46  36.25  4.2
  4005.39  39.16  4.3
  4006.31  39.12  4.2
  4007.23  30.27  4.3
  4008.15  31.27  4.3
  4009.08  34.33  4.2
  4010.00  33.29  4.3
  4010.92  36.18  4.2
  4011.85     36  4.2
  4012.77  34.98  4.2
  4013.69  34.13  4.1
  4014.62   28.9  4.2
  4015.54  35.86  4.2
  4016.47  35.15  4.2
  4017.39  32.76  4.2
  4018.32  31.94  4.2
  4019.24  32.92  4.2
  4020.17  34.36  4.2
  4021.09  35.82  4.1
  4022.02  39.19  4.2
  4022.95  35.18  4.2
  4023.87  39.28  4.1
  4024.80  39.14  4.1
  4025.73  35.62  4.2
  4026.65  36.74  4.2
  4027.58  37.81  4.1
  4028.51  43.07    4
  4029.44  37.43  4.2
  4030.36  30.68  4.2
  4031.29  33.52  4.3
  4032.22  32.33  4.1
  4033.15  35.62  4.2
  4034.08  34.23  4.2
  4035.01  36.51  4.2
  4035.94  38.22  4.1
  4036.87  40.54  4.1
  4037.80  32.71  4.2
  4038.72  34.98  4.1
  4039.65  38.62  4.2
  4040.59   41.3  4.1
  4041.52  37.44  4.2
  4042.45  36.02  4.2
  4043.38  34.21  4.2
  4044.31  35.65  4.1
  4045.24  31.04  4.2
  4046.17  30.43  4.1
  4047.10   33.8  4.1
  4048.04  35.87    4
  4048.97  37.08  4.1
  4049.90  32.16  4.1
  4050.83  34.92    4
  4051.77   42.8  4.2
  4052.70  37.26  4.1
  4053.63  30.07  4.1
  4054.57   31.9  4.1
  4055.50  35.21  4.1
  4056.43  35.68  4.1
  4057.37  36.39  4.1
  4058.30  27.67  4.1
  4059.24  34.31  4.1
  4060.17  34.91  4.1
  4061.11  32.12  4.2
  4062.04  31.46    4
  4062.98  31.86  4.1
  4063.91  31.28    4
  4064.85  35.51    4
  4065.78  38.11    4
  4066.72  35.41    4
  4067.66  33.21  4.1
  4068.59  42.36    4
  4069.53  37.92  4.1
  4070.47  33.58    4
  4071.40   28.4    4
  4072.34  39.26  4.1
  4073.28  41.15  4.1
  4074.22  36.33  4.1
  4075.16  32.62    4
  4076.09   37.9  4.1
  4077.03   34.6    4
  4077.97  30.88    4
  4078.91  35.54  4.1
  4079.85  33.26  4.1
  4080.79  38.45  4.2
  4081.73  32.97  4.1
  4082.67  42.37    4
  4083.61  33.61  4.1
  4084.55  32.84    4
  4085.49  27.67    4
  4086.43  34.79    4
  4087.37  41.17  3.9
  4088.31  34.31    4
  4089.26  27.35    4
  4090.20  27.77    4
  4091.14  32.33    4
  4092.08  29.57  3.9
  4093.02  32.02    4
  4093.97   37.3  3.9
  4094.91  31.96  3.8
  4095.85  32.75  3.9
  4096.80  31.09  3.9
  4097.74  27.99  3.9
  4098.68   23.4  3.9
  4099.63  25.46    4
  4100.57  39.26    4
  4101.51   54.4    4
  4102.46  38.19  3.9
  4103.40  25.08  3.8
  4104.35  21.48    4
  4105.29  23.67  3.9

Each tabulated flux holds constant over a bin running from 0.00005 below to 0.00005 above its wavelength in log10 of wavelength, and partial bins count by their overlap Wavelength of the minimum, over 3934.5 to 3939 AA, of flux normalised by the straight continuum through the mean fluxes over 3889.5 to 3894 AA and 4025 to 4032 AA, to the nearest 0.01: 3935.00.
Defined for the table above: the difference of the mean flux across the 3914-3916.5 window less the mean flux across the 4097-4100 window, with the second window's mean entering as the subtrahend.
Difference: 7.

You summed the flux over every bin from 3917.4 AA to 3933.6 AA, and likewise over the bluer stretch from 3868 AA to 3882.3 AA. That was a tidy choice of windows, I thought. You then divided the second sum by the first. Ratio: 1.0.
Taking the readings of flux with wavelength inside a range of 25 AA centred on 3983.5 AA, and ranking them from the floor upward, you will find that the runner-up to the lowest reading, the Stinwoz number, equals 22.15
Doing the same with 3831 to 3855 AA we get 16.02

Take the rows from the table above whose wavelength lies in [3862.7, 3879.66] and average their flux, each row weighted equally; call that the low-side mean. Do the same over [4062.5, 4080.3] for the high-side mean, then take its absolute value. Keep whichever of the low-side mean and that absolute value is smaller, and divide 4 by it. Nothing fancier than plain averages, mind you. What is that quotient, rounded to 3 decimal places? 0.117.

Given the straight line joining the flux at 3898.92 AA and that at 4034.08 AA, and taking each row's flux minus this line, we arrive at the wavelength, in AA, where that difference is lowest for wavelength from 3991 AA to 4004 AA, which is 4001.70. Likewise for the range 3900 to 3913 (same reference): 3906.11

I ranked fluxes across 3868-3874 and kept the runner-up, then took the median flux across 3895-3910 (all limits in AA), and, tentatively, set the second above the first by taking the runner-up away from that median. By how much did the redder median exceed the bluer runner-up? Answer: -11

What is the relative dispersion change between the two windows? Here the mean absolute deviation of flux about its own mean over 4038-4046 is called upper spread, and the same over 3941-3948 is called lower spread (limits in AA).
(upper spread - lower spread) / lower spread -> -0.11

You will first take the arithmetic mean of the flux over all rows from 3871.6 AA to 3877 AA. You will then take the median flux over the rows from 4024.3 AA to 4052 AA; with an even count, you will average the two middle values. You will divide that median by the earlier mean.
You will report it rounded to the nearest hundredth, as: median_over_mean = 1.08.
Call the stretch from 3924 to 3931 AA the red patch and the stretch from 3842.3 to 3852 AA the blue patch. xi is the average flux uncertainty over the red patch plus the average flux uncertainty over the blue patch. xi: 11.8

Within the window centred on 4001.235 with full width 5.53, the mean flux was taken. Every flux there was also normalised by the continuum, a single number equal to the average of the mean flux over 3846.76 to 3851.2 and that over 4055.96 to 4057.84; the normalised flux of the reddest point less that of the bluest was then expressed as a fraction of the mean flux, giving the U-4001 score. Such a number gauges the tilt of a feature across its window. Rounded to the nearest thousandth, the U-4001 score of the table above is -0.002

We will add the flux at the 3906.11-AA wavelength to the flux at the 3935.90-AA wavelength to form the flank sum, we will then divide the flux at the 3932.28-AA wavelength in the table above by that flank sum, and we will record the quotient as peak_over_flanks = 0.55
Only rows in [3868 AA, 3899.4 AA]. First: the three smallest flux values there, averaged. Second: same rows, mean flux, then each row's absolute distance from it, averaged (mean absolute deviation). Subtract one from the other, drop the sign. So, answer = 12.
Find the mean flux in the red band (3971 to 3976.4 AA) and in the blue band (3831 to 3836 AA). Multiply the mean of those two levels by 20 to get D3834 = 522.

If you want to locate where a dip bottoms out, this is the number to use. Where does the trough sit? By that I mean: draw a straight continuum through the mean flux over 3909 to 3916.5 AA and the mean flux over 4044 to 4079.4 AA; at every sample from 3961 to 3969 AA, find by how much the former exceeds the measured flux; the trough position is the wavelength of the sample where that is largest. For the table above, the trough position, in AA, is 3966.84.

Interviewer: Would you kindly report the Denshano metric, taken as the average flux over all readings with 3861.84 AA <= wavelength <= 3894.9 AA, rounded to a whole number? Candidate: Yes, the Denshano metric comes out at 30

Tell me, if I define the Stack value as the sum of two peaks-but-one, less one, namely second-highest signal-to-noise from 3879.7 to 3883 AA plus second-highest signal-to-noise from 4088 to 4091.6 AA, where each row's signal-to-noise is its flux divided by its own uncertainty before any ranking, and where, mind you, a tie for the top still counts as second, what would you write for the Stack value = 13.0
